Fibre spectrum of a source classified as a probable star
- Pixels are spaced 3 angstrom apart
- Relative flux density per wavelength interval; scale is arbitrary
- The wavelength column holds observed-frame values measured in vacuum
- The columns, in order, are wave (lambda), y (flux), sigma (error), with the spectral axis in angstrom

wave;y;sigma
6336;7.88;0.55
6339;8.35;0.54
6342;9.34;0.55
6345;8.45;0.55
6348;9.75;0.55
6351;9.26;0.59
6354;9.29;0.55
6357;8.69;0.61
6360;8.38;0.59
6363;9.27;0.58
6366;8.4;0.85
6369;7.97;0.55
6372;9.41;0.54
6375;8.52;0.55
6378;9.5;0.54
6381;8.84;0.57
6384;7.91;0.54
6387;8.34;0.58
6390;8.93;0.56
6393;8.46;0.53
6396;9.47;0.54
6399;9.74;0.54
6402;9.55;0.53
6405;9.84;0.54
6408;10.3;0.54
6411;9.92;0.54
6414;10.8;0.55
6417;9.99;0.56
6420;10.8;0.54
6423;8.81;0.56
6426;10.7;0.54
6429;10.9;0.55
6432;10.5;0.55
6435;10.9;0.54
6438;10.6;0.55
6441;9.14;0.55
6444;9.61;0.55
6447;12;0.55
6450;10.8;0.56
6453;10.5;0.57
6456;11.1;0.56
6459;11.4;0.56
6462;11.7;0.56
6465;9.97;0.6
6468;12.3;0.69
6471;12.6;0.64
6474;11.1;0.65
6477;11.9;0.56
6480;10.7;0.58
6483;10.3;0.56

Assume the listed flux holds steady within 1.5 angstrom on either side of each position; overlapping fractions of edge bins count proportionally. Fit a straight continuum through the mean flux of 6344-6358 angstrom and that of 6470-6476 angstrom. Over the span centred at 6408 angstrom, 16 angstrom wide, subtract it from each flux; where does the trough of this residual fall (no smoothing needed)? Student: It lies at 6402 angstrom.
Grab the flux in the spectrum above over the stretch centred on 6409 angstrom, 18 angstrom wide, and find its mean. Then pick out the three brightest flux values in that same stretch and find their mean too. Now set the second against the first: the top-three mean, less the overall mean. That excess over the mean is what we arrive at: 0.30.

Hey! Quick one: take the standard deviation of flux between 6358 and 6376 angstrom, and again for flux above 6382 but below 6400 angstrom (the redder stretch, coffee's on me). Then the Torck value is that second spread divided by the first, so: 1.25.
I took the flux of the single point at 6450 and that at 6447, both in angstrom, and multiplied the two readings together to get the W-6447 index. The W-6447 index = 130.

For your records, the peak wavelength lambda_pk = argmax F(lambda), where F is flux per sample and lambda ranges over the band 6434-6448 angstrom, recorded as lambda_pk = 6447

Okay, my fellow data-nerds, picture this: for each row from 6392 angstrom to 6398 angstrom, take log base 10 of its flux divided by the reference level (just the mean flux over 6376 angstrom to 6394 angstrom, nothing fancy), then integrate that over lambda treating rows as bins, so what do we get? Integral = 0.1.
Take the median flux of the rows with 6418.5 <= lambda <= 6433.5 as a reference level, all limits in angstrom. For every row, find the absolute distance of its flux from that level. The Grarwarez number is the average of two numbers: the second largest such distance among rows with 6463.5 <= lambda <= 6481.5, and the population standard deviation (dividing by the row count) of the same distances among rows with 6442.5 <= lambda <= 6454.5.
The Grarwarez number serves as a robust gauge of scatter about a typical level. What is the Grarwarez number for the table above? 1.06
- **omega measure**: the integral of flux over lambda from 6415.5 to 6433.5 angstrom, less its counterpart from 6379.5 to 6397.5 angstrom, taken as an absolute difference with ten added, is 39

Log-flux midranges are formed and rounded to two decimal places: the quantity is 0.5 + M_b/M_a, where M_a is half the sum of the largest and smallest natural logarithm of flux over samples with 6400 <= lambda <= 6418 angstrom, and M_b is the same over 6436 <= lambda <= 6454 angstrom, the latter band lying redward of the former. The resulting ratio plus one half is 1.51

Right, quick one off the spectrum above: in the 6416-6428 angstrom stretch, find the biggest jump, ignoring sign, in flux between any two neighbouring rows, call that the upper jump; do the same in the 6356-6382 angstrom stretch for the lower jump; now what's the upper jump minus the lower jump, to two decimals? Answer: 0.55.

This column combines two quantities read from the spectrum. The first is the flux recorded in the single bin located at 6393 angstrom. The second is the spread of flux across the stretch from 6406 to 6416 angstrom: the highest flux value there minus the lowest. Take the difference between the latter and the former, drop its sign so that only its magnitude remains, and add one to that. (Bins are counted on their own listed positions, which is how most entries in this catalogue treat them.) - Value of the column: 8.6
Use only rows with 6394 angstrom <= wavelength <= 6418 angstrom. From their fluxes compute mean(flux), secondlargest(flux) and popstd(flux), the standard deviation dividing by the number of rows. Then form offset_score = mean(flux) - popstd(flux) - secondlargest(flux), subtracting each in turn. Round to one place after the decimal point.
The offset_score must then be -0.8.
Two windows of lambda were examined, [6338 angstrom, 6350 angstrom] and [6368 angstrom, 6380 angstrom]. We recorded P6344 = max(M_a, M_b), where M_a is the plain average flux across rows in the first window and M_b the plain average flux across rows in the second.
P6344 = 9.0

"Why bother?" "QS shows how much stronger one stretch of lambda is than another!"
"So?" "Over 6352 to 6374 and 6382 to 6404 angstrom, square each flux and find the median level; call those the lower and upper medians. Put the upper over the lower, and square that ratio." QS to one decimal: 1.1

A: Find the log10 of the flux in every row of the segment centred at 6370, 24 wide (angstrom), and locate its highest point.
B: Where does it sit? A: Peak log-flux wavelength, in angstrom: 6378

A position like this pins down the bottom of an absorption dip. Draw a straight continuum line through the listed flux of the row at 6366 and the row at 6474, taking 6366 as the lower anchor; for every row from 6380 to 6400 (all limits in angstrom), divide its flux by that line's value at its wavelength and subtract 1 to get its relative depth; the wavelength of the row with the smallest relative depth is 6384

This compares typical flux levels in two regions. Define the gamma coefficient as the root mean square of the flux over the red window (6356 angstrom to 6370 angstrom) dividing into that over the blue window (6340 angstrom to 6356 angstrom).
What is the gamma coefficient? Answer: 1.08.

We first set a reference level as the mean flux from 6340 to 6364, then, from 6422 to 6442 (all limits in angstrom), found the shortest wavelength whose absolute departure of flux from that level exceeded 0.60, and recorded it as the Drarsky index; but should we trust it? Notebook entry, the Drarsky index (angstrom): 6426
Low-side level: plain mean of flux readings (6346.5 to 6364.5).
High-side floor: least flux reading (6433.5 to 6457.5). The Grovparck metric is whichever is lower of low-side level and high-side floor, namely 9.11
